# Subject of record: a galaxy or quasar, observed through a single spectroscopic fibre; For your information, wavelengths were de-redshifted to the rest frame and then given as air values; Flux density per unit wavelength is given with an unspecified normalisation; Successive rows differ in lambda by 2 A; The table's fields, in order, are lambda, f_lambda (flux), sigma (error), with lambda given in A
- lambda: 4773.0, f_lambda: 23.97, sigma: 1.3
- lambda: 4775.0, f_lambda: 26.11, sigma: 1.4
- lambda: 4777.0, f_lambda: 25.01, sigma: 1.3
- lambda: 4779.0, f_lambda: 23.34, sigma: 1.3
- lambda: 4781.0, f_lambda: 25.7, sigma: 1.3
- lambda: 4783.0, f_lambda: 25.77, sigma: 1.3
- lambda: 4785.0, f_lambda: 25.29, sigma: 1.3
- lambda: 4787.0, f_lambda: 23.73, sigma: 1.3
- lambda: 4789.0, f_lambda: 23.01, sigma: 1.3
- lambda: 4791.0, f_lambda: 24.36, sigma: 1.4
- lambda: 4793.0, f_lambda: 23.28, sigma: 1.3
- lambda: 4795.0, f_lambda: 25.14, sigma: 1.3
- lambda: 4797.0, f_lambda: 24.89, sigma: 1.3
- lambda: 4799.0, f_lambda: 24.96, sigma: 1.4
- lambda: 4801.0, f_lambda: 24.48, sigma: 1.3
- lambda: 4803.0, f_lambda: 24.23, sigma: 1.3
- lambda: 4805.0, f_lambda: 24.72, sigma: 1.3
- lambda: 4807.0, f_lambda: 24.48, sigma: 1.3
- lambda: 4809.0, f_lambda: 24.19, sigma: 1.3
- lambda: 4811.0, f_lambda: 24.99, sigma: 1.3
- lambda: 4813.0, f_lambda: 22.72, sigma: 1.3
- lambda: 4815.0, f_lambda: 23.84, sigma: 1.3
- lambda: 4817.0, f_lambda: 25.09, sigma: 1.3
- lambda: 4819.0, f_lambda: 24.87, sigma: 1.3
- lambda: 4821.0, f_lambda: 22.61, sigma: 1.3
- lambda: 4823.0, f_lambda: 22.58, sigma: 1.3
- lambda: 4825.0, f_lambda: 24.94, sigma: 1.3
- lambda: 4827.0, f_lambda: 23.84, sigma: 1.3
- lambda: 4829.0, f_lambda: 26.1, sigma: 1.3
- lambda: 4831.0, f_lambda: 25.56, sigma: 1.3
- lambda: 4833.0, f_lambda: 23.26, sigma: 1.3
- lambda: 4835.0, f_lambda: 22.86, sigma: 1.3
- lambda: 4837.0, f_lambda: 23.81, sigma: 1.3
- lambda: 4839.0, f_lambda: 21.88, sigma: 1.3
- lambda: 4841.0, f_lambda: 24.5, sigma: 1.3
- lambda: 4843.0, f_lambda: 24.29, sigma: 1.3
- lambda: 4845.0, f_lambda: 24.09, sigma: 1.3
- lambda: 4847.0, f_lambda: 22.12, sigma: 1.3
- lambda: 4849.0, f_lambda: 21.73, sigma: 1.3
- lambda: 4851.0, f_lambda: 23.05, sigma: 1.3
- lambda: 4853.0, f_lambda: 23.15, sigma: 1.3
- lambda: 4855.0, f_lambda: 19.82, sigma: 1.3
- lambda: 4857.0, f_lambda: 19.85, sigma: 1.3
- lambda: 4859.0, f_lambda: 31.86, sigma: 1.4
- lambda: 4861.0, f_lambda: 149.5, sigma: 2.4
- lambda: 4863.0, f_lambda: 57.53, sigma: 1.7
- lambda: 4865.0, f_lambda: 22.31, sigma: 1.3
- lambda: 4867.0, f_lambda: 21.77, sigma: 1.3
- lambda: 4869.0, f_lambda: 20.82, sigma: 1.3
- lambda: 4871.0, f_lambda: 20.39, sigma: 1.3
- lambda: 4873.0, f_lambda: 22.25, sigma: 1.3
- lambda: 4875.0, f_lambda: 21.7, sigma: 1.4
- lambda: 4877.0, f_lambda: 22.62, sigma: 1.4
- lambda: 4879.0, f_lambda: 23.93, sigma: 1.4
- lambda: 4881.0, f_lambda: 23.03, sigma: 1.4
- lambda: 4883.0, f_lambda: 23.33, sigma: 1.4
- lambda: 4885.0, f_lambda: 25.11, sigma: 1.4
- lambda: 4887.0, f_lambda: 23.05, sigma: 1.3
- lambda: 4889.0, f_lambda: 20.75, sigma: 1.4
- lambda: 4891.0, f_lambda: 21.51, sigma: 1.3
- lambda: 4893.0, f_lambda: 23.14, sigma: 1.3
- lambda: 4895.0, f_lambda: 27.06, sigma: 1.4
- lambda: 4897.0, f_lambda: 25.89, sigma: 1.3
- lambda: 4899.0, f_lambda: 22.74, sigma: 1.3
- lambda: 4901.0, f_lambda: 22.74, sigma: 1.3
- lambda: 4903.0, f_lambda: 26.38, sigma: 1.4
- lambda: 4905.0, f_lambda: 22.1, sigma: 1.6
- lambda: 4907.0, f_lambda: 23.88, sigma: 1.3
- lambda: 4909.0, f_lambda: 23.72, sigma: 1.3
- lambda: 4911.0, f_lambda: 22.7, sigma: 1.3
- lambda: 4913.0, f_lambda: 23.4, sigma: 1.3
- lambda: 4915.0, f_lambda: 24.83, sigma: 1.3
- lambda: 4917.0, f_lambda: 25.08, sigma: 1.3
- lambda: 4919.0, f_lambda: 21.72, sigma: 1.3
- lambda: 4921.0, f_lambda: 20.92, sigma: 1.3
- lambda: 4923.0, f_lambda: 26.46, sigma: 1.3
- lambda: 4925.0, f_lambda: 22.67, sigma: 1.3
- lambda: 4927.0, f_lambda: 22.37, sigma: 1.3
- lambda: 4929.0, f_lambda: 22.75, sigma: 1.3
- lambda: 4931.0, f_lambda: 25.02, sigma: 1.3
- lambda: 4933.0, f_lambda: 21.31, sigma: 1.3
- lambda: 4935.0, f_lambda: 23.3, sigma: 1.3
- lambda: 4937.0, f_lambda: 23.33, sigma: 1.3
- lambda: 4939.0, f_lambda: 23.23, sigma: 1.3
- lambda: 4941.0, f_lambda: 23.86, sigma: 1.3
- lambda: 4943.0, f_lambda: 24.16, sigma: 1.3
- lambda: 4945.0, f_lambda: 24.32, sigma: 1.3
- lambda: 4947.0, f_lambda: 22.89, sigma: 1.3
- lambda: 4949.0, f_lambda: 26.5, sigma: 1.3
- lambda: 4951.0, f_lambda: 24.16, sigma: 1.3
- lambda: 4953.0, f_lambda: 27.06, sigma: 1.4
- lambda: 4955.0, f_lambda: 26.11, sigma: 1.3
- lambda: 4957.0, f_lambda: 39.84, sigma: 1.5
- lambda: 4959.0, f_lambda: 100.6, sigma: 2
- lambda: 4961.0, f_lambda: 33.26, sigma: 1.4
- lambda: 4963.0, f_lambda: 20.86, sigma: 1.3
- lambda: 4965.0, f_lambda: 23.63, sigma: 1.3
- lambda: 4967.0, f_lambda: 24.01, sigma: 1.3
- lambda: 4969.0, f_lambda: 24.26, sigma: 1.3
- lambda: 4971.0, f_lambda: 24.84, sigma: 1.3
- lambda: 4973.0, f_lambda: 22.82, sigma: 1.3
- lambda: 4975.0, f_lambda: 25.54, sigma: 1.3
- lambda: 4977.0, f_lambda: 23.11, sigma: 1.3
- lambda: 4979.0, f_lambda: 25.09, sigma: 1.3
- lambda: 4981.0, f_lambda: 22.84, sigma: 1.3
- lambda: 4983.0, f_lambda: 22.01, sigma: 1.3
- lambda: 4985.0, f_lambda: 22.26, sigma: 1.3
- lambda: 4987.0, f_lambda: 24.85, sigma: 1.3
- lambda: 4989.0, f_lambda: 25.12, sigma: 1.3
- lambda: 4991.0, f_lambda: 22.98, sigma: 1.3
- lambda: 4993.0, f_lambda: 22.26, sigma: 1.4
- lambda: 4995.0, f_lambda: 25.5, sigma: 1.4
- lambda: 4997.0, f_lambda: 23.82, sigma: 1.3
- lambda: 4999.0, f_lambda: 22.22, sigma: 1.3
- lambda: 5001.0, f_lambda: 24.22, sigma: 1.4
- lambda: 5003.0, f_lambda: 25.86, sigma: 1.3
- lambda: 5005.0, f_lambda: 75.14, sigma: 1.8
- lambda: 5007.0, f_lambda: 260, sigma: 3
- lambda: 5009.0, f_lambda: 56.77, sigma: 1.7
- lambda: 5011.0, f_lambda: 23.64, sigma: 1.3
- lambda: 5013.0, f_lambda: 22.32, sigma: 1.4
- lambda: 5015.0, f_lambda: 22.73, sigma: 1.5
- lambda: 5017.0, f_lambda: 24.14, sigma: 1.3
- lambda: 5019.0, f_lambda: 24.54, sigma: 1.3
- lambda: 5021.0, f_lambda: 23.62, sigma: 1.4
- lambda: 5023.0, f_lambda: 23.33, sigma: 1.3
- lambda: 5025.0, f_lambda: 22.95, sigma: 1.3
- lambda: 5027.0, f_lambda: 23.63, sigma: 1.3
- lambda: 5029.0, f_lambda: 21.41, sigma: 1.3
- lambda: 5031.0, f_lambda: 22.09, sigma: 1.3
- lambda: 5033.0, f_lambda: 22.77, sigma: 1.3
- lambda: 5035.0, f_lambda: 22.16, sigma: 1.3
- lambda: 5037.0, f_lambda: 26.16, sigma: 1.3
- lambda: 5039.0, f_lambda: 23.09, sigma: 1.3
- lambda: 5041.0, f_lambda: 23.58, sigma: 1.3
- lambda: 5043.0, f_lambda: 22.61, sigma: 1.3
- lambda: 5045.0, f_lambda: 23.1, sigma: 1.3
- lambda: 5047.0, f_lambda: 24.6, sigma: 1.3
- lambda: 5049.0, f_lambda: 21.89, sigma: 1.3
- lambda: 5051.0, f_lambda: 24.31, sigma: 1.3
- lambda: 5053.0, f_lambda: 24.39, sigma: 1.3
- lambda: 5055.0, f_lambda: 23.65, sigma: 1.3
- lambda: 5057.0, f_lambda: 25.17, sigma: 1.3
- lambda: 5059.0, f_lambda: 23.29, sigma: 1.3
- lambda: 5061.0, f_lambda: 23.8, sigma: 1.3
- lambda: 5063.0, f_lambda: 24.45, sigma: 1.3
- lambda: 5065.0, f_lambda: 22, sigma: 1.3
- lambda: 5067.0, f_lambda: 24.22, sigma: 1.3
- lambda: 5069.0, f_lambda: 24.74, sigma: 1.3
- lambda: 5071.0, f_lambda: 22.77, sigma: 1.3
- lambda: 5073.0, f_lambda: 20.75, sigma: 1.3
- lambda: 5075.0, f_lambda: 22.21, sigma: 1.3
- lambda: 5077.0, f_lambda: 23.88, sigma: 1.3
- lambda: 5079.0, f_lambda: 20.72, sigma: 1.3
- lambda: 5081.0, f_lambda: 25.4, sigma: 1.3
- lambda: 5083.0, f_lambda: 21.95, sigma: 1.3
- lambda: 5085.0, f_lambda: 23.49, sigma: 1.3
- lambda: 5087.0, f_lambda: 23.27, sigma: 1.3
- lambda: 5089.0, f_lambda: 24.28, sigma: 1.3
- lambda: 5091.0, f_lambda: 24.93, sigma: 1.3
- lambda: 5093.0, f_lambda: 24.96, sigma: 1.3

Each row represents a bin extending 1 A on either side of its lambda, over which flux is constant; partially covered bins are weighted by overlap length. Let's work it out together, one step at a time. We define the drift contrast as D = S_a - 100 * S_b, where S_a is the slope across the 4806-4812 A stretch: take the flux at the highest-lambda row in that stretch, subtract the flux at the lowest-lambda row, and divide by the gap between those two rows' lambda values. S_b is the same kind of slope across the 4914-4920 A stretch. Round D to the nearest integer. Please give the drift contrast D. 78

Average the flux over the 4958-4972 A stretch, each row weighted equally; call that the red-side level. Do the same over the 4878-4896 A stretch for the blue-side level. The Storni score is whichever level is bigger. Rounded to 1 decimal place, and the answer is 35.9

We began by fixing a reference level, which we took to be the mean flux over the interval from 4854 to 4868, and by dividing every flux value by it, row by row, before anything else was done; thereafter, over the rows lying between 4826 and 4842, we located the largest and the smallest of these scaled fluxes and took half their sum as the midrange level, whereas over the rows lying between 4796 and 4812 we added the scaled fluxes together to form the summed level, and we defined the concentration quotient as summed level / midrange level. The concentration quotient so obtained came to 8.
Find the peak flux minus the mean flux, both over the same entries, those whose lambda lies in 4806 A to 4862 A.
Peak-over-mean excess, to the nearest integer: 121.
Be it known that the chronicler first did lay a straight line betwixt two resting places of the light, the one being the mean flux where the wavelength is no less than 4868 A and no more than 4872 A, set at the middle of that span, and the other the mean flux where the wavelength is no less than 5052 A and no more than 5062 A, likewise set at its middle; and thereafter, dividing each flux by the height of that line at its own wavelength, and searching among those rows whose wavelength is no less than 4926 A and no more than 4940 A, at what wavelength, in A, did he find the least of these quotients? 4933.0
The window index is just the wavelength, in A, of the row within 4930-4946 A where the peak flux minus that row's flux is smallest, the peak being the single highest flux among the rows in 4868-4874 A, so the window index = 4931.0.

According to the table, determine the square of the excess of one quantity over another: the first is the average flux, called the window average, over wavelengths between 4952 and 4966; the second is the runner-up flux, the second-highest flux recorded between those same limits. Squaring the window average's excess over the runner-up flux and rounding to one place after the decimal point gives 1.2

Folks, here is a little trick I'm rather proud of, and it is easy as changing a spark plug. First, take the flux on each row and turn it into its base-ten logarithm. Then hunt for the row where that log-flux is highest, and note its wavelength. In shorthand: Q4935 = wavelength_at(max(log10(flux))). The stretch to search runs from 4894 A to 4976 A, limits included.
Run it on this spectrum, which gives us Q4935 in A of 4959.0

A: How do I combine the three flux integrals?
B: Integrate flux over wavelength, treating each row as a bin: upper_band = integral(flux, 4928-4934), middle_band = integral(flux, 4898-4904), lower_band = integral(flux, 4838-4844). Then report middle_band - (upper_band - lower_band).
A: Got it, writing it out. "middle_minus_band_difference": 146.9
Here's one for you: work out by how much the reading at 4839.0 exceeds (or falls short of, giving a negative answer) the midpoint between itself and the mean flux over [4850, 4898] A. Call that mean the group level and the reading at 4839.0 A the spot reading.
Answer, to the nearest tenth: -3.9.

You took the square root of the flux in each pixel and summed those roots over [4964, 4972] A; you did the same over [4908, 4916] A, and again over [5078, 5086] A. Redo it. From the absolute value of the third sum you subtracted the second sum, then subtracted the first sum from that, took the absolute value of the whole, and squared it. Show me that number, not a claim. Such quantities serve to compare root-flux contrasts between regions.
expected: 400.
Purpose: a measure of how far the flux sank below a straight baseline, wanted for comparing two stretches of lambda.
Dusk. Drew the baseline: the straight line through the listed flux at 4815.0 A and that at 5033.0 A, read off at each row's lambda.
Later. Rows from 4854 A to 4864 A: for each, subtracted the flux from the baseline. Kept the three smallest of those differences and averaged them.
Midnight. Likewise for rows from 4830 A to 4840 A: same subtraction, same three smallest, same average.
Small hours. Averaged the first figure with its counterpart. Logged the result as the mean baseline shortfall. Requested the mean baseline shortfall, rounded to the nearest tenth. -28.2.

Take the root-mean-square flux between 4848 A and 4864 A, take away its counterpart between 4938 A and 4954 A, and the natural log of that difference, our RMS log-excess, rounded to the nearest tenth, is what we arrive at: 3.6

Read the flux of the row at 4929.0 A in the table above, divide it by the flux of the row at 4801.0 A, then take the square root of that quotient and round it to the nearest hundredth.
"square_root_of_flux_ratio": 0.96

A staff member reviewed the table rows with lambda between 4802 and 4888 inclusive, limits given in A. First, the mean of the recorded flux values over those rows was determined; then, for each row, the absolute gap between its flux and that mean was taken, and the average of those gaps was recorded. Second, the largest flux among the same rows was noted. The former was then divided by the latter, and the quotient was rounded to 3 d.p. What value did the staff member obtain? 0.049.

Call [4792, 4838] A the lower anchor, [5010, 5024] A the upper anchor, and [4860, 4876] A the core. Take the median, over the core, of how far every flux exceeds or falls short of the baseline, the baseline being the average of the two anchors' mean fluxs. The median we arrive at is -1.8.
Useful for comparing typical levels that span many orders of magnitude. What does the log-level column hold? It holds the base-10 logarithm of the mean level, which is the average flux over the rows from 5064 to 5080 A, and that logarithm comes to 1.36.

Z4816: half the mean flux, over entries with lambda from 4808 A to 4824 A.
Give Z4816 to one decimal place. 11.9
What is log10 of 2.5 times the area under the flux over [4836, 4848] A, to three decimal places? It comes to 2.847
